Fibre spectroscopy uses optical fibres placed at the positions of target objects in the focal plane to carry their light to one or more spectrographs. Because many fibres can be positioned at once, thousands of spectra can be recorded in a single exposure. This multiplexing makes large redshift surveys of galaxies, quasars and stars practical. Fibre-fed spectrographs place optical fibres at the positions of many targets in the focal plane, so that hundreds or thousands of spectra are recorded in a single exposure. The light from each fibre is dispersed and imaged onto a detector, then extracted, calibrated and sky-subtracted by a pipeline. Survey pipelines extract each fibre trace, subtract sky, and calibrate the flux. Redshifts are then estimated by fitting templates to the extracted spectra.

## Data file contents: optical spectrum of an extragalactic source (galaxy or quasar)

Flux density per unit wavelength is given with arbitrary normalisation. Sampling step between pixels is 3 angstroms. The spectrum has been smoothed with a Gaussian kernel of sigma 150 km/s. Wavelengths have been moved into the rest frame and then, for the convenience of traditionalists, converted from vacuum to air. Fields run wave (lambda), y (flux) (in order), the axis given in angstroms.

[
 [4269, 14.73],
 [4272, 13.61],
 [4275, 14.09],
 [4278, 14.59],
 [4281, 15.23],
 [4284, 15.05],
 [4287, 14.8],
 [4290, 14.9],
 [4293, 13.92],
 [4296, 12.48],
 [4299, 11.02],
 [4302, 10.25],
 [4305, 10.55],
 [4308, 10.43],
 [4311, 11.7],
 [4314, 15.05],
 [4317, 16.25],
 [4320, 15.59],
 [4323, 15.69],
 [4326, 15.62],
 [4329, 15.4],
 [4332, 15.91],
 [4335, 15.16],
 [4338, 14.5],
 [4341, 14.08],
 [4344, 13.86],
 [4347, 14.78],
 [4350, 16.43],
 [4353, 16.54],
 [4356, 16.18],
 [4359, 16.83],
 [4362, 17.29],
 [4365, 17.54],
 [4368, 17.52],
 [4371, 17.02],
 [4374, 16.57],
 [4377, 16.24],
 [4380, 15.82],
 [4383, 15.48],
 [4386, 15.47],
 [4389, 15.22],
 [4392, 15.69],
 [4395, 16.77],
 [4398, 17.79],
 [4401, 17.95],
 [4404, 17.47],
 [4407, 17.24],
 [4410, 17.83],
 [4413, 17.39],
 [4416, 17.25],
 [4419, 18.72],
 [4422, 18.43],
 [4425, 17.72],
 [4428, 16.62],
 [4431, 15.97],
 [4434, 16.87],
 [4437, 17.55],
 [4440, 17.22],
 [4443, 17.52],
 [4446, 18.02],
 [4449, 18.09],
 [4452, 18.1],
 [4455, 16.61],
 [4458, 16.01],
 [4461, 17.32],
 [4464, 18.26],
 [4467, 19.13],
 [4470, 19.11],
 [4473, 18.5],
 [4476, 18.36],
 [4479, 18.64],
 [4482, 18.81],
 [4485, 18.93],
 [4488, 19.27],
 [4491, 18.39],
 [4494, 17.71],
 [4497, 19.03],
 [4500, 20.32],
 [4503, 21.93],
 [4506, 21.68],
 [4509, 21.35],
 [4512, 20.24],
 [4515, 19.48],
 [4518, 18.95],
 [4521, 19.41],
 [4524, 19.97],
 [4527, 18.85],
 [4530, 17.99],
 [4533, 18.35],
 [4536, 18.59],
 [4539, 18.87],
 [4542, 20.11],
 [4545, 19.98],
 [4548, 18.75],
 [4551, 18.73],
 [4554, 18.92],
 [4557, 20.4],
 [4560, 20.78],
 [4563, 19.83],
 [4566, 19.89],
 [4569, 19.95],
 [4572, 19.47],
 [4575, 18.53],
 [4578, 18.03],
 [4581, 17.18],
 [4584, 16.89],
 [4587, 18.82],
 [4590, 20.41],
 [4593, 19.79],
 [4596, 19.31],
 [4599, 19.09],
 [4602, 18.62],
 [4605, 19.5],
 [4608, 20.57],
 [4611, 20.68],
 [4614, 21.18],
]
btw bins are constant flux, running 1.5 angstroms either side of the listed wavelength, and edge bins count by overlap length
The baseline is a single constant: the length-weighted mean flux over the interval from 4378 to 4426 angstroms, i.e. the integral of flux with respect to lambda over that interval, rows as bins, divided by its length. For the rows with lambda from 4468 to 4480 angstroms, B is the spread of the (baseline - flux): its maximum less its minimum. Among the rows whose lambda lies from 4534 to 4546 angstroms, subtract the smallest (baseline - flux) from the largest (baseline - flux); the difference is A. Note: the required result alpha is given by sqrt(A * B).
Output 1.1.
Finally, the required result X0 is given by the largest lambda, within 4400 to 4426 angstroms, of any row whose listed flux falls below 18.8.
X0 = 4425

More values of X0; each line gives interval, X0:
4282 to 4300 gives 4299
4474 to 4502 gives 4494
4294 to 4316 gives 4314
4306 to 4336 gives 4335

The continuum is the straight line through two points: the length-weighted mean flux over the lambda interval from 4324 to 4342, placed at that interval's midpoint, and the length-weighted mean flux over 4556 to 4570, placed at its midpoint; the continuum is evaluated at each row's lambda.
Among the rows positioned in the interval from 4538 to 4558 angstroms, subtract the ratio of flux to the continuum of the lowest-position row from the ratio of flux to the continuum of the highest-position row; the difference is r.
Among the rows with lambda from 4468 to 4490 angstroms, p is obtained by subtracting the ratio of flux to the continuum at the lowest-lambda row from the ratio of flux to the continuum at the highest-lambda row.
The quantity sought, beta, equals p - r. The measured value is -0.1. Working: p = -0.01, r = 0.06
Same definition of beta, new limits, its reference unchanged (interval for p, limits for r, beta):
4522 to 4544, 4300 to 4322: -0.4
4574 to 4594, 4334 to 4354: 0.0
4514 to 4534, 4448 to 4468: -0.1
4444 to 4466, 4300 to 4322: -0.3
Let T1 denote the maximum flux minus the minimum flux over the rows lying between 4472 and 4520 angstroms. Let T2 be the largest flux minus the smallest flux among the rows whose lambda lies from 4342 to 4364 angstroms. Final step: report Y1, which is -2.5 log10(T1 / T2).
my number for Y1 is -0.2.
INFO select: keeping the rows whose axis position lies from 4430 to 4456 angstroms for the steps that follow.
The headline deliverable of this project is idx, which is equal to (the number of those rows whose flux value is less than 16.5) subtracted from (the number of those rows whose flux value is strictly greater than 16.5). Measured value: 7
